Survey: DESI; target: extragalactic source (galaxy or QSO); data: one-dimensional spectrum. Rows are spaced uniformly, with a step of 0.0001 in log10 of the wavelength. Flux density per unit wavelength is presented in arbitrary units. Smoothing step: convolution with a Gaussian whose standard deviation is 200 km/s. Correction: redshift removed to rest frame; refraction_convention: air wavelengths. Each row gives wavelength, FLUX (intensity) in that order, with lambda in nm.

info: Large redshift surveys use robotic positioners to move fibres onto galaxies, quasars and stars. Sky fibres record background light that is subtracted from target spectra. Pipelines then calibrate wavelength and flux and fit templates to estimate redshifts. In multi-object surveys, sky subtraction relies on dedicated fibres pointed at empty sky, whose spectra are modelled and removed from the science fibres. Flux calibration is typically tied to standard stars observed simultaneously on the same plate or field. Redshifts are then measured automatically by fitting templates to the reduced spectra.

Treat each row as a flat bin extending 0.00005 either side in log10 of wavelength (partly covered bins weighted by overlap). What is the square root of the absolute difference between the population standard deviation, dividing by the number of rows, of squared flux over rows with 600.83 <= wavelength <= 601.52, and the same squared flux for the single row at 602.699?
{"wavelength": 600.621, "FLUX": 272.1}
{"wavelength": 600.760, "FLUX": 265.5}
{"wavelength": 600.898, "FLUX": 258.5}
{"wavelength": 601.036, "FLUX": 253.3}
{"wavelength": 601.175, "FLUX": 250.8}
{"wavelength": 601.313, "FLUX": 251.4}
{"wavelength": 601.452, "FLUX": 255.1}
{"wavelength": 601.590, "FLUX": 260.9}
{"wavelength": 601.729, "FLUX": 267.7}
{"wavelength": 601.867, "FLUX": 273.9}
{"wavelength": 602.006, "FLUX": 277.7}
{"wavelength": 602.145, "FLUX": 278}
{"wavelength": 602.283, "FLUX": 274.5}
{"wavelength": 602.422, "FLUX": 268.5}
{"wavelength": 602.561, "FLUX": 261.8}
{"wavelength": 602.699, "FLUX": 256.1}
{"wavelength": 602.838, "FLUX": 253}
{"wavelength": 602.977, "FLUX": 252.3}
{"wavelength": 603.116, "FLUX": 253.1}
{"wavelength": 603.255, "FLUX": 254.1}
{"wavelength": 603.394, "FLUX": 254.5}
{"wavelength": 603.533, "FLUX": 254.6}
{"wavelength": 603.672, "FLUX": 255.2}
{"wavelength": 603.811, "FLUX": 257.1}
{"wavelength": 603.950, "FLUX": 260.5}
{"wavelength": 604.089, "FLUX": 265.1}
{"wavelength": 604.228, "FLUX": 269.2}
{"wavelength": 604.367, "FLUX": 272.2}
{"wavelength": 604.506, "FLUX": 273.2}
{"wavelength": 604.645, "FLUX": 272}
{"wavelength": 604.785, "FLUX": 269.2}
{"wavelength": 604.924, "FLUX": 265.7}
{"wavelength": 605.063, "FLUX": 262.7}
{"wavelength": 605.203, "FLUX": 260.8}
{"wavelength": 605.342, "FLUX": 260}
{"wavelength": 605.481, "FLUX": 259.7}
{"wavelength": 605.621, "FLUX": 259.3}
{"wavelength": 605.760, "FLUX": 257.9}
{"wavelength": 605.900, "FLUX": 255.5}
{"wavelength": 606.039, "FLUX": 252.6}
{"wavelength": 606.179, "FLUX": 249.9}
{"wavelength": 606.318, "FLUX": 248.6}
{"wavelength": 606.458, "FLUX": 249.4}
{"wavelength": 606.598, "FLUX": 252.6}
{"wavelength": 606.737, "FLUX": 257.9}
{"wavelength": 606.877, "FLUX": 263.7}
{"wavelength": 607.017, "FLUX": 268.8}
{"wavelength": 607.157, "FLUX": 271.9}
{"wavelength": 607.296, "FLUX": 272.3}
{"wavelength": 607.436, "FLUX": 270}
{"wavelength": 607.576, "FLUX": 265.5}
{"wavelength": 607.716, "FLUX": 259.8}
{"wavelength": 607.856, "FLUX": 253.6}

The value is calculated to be 253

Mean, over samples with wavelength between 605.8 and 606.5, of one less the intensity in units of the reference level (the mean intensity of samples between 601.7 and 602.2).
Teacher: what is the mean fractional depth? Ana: 0.084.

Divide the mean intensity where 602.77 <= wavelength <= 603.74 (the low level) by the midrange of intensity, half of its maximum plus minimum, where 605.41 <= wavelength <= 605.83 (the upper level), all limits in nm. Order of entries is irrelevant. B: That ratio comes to 0.98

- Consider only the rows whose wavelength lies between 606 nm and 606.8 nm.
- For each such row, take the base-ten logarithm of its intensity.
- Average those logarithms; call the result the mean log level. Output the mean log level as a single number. 2.40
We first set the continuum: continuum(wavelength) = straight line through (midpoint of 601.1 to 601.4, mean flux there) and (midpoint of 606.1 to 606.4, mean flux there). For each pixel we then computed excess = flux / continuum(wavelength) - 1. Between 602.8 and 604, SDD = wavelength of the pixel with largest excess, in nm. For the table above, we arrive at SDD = 603.950 nm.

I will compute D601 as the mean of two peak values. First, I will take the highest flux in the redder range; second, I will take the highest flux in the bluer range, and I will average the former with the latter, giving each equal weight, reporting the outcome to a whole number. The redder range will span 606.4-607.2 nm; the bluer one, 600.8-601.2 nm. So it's 265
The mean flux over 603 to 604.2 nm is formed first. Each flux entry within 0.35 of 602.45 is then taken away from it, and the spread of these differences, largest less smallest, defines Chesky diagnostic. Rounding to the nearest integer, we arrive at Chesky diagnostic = 22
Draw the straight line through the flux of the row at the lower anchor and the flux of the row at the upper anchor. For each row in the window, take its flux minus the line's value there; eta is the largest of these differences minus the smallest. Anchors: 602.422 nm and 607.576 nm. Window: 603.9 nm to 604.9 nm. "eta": 13.0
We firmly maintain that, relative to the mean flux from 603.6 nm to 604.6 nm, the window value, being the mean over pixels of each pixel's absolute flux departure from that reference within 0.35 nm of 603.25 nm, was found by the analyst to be 11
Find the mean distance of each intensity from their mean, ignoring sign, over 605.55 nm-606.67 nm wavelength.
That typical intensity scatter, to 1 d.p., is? 3.3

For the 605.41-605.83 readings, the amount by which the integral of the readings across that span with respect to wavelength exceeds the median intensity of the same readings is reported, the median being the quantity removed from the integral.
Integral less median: -151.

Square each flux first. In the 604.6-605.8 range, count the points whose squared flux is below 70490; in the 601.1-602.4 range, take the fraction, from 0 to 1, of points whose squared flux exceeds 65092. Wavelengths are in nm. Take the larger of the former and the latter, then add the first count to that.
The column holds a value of 12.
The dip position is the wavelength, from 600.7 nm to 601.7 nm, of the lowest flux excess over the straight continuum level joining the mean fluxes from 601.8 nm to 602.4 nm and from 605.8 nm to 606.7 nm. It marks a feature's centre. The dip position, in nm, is 601.175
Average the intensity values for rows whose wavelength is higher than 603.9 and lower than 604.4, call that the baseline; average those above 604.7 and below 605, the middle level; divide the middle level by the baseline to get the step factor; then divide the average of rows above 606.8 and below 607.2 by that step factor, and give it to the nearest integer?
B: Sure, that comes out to 267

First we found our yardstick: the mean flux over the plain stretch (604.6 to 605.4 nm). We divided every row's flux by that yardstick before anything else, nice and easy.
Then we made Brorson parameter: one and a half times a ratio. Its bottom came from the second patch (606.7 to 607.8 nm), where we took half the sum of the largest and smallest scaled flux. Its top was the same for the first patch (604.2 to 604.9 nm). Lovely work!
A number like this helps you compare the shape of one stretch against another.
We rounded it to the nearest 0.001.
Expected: 1.535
